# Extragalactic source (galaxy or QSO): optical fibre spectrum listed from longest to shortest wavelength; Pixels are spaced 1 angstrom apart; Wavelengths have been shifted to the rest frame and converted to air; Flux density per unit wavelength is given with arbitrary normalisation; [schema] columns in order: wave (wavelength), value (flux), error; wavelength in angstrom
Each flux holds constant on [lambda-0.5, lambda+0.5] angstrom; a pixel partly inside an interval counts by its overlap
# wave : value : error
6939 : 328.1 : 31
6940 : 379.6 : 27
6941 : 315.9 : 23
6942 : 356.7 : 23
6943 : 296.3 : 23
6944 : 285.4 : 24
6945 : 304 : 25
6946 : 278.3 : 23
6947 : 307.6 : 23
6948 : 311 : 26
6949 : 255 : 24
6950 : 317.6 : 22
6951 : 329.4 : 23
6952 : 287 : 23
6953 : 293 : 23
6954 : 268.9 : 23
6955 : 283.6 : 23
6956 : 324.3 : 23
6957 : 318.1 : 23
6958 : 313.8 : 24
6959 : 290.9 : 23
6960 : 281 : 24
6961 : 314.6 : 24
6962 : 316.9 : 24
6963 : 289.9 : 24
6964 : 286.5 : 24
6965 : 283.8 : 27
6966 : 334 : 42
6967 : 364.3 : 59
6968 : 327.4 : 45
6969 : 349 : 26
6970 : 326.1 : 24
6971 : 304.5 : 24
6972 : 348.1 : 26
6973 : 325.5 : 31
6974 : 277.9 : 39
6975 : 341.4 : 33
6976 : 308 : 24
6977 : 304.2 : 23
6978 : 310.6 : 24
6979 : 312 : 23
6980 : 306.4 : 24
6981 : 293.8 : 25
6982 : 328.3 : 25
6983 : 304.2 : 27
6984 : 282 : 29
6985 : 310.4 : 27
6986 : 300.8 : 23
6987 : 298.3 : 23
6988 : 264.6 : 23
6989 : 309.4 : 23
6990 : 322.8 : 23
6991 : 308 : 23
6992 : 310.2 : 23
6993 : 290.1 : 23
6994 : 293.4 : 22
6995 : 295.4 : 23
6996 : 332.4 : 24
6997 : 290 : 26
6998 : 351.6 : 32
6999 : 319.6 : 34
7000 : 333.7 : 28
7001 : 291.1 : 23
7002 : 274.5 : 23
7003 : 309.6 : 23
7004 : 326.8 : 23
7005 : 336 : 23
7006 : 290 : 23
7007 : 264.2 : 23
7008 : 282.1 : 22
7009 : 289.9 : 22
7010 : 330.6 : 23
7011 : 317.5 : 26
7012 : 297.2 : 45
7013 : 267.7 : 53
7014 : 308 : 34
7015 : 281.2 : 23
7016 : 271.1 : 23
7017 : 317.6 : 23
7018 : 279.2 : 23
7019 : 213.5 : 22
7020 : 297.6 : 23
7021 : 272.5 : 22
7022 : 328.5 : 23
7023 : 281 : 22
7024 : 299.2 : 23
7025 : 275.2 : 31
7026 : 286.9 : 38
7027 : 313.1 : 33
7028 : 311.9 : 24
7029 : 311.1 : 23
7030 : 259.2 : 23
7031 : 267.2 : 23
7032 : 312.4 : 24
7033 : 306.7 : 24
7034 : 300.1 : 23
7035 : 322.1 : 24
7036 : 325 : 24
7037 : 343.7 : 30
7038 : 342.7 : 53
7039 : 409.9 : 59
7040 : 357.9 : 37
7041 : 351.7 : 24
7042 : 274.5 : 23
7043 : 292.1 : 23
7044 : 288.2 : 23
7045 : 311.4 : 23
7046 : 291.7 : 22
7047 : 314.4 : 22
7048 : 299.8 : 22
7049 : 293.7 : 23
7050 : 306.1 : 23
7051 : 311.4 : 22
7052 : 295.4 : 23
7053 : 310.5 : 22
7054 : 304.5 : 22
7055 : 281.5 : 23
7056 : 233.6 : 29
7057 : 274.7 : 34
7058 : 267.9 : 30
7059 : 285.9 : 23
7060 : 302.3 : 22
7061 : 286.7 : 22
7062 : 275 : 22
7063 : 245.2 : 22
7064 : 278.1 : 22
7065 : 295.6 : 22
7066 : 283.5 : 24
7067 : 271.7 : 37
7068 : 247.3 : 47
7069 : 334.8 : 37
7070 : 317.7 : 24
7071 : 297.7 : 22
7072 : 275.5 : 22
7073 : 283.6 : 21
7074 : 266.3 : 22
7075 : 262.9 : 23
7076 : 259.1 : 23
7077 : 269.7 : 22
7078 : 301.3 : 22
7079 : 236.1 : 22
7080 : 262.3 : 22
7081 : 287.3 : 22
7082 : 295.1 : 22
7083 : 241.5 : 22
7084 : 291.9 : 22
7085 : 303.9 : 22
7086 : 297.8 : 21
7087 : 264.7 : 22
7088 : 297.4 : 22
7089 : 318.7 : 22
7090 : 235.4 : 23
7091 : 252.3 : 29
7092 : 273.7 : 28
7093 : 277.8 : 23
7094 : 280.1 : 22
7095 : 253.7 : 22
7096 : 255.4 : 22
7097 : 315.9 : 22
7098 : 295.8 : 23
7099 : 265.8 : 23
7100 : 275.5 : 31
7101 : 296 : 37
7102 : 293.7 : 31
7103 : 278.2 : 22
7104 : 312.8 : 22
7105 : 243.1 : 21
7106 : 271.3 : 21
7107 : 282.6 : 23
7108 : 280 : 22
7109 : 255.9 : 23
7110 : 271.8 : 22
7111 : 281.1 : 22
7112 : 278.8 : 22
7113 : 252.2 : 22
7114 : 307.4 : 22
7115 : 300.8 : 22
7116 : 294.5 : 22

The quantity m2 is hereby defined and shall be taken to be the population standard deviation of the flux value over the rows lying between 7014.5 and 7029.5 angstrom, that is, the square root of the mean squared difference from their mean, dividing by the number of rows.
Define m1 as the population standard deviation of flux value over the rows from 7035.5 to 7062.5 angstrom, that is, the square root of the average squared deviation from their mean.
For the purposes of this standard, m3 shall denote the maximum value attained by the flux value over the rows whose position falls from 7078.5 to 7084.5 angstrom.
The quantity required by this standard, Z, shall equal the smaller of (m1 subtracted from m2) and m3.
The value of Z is -7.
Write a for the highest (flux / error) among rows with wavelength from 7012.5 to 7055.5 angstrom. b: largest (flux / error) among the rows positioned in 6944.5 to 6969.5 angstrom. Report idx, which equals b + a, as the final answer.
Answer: 29.1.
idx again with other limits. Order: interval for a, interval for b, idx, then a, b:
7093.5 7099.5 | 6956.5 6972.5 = 28.2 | 14.4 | 13.8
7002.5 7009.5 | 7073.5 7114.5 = 29.1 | 14.6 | 14.5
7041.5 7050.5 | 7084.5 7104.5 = 28.8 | 14.3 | 14.5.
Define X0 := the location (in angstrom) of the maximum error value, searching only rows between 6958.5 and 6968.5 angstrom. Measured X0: 6967 angstrom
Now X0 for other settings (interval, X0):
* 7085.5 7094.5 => 7091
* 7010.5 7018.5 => 7013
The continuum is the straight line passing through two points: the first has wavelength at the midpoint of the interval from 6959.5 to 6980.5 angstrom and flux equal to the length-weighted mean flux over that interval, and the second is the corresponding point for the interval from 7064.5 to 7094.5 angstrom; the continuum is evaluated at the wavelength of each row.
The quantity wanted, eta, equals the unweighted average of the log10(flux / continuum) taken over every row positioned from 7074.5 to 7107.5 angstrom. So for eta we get 0.001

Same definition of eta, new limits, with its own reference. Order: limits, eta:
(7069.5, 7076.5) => -0.003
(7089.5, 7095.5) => -0.022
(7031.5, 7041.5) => 0.059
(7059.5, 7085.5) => -0.005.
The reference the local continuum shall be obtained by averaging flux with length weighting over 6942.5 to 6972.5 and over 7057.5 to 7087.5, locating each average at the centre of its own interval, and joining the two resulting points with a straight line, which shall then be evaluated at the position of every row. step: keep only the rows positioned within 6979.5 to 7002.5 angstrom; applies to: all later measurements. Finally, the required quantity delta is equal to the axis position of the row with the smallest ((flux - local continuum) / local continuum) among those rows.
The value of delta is 6988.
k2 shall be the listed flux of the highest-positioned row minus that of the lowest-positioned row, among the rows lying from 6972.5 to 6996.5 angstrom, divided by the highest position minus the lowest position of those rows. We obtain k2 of 0.3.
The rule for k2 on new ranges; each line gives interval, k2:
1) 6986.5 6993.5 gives -1.4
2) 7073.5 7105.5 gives -0.7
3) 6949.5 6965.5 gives -2.3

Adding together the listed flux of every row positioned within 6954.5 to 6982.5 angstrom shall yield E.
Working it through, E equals 8765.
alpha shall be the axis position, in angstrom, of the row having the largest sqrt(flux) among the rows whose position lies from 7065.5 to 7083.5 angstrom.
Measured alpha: 7069 angstrom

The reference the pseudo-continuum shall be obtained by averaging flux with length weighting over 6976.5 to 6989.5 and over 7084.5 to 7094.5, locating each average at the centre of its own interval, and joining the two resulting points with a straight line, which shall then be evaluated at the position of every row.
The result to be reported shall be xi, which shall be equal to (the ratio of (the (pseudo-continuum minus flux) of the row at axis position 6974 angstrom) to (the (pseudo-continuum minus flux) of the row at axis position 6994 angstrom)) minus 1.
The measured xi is 3.1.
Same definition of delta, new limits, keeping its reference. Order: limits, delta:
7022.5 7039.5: 7030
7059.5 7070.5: 7063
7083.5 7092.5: 7090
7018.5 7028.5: 7019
